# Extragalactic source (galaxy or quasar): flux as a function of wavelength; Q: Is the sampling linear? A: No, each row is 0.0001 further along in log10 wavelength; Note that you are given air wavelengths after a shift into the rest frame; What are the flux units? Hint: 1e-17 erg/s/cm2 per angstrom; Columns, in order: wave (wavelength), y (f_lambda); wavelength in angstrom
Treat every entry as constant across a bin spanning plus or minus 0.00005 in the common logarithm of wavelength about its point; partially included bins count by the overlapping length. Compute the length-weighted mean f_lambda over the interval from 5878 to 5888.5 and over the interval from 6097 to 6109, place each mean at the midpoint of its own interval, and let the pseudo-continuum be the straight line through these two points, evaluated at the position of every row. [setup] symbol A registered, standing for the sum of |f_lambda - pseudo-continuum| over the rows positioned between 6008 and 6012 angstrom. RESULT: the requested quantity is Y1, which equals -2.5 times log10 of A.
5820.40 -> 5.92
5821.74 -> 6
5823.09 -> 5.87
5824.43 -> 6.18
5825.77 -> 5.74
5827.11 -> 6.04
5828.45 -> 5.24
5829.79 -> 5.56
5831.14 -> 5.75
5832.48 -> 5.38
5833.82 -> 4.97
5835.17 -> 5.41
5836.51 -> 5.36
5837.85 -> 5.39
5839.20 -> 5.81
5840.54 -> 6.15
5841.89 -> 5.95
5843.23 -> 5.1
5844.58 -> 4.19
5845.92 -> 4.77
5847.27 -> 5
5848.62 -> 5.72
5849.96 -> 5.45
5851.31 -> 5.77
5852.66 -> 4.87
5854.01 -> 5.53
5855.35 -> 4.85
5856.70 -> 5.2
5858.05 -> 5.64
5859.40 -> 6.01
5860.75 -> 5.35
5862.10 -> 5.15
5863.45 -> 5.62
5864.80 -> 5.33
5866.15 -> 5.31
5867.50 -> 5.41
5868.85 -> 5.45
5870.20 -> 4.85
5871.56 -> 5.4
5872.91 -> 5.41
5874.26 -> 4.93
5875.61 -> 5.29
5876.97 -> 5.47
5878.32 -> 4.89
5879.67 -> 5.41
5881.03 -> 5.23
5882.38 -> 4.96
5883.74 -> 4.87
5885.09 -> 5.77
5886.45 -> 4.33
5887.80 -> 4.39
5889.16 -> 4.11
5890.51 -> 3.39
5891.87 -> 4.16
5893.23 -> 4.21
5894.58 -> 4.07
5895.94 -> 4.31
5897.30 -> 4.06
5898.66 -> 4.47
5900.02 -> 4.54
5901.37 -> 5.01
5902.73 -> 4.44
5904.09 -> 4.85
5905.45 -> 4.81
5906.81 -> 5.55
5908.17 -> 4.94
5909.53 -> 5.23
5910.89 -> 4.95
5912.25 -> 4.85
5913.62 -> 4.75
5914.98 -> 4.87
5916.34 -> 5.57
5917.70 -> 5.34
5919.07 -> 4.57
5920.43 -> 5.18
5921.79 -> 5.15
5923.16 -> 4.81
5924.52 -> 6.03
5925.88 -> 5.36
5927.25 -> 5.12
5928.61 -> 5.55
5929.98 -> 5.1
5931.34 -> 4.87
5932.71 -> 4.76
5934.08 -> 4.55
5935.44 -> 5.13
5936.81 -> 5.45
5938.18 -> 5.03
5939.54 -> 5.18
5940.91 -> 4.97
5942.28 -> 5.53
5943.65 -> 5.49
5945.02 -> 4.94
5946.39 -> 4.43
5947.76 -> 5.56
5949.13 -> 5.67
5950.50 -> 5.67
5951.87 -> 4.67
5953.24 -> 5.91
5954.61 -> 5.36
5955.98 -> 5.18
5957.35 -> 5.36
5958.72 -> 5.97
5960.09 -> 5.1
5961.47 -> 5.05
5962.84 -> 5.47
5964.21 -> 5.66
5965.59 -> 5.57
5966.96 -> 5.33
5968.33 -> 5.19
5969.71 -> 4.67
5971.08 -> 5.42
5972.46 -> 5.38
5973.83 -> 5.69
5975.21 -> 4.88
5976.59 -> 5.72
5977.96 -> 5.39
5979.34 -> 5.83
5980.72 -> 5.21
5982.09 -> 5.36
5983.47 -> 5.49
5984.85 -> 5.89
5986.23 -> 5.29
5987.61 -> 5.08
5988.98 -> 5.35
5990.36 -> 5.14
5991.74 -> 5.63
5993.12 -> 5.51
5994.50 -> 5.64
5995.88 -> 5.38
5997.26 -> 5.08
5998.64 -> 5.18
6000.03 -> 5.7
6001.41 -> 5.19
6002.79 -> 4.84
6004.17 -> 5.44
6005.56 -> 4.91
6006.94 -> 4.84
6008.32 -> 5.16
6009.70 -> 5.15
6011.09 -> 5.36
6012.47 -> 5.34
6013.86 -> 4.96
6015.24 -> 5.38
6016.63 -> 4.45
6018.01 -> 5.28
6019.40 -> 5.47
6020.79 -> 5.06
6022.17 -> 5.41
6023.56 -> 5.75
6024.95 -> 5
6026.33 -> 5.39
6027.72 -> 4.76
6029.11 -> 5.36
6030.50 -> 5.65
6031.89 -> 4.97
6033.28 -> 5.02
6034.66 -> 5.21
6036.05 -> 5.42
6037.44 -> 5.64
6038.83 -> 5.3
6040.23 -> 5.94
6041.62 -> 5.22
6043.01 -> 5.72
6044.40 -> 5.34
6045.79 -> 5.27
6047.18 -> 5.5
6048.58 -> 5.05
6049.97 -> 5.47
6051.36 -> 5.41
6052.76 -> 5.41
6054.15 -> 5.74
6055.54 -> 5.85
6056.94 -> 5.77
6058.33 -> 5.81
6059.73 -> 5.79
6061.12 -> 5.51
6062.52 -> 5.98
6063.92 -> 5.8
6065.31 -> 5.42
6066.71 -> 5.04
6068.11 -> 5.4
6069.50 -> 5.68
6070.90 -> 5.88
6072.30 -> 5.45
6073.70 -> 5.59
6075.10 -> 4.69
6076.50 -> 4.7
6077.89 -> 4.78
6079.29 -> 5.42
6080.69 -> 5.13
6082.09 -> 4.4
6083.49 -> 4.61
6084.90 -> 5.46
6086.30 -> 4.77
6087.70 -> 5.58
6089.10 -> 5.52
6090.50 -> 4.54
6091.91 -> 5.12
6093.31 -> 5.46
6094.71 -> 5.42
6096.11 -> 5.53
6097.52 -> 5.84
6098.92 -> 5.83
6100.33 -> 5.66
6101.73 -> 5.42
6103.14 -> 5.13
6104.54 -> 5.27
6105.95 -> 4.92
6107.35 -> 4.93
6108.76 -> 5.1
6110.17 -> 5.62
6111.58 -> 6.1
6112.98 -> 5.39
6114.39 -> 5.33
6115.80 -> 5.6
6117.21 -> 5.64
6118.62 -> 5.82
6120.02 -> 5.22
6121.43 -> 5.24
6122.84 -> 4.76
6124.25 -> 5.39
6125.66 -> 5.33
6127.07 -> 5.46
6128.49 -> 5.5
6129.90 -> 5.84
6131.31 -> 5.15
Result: 1.6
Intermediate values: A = 0.2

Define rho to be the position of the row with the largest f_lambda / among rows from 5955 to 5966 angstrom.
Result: 5958.72 angstrom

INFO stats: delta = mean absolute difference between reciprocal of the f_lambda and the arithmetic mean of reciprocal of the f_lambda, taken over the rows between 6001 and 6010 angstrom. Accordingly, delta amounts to 0.007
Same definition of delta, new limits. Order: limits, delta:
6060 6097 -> 0.014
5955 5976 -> 0.009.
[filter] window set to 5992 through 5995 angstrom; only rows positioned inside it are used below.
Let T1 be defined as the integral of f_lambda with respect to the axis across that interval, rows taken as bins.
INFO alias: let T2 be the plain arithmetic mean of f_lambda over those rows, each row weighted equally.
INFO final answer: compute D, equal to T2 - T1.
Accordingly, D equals -11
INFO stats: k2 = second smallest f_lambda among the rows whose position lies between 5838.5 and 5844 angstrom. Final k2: 5.81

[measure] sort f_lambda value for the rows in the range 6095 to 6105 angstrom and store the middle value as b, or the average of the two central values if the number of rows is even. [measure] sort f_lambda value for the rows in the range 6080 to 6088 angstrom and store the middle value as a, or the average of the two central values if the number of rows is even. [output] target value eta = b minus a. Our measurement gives 0.6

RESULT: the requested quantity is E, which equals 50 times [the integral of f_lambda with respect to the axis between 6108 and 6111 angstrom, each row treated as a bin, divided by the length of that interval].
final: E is 268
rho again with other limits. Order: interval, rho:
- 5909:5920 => 5916.34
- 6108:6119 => 6111.58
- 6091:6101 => 6097.52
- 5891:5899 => 5898.66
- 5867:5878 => 5876.97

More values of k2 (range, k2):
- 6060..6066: 5.51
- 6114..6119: 5.6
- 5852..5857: 4.87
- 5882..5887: 4.87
